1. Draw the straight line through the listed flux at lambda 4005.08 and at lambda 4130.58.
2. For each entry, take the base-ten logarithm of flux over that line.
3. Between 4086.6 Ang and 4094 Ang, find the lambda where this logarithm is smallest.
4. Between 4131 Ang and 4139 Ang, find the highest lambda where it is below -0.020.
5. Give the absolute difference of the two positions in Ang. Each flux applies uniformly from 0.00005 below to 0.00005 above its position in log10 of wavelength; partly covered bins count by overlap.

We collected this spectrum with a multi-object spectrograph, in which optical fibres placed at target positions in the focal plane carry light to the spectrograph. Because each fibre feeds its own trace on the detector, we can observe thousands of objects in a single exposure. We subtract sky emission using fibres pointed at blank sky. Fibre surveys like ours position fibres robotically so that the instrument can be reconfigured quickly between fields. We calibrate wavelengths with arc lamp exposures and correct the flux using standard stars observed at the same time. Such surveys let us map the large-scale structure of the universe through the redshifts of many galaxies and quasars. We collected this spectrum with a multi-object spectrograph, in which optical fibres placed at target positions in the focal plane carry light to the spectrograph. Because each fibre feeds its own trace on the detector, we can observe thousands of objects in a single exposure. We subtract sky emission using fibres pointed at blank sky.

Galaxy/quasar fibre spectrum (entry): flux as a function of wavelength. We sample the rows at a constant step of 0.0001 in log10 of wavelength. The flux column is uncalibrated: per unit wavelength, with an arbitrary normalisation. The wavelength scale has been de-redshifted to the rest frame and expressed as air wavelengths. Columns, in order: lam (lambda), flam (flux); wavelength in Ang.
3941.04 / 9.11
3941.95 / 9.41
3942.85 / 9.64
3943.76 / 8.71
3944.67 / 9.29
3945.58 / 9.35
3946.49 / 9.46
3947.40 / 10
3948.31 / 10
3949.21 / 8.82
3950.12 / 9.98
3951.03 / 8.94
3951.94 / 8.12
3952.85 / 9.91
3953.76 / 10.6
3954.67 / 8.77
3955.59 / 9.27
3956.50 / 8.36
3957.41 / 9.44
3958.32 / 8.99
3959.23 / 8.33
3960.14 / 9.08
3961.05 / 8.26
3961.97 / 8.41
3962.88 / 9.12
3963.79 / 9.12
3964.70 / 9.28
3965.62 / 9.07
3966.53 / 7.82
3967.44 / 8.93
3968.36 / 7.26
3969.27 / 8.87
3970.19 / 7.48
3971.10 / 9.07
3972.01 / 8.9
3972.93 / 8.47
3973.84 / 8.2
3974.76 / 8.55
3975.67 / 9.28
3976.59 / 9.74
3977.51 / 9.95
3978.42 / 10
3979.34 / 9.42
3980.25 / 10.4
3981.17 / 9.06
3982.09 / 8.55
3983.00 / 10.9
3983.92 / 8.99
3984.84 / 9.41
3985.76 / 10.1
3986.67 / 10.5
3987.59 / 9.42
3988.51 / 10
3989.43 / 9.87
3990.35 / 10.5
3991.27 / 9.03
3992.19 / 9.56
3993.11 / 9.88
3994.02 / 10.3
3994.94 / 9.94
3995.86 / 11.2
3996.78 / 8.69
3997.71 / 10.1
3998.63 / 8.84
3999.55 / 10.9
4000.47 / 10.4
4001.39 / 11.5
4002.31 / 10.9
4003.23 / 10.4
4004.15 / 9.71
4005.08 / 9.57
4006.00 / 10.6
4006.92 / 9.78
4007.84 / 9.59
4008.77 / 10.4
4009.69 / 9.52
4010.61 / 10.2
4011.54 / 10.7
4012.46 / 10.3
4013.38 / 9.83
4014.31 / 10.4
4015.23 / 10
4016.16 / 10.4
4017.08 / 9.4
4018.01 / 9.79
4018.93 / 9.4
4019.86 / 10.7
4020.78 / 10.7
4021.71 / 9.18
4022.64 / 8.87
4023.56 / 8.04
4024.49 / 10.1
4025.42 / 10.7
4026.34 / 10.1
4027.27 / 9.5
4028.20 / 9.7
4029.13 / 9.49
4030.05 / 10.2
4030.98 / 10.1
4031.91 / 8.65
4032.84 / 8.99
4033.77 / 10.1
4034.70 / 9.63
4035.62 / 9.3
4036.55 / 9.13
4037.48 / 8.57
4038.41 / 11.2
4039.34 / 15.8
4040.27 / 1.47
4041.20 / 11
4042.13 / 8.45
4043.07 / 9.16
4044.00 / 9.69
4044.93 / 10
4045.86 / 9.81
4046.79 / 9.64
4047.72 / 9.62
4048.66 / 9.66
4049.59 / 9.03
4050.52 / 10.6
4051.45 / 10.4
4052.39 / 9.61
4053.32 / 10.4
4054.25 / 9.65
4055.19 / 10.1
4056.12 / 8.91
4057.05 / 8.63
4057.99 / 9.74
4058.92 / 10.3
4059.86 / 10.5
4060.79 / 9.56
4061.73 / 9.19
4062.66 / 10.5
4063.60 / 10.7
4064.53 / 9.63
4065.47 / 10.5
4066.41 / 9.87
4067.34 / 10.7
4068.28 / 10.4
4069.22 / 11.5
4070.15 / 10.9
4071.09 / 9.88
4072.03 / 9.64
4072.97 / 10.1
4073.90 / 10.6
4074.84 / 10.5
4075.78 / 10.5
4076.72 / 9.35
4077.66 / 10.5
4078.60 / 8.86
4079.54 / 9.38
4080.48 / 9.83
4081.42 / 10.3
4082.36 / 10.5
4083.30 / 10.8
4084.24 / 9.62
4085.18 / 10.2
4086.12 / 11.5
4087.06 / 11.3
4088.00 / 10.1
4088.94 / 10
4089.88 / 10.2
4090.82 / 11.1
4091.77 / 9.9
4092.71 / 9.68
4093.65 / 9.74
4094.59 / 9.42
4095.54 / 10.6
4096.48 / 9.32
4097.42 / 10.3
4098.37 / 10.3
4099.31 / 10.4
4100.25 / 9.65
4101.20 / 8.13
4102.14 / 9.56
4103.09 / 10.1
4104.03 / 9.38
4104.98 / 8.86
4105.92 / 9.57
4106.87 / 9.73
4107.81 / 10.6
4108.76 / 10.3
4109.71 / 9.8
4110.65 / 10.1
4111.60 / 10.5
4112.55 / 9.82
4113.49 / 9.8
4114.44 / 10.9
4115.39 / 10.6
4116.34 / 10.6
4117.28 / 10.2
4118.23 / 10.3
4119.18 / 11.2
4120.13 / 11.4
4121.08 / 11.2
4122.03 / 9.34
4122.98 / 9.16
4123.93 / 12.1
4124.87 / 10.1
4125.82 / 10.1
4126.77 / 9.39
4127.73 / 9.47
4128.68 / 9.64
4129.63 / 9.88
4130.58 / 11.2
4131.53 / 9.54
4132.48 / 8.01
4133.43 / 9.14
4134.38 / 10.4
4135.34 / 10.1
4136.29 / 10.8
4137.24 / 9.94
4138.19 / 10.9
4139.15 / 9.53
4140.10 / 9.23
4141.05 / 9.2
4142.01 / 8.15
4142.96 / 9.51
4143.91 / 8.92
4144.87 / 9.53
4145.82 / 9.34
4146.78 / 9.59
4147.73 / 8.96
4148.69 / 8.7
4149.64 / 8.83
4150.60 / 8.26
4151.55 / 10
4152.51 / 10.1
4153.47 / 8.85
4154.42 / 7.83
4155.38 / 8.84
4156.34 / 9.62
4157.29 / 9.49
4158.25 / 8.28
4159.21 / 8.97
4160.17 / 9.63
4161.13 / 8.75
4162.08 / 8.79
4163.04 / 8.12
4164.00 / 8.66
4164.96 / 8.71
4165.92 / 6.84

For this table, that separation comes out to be 44.5 Ang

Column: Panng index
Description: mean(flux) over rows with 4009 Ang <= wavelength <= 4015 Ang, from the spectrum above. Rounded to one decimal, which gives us 10.2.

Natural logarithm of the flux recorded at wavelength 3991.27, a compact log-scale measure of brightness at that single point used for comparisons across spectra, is 2.20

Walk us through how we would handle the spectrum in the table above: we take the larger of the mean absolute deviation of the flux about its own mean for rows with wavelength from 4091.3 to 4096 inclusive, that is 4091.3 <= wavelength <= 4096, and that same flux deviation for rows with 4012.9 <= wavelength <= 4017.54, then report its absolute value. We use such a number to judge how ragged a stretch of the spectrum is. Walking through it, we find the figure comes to 0.32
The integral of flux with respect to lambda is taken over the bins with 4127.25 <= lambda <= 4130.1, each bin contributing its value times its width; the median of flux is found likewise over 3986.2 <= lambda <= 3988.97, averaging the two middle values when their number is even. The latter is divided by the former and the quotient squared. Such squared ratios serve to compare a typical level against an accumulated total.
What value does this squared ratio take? 0.132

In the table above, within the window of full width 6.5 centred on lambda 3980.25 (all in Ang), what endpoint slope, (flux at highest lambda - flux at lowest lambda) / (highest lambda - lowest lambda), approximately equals 0.173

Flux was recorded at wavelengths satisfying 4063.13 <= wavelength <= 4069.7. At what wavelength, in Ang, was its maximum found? 4069.22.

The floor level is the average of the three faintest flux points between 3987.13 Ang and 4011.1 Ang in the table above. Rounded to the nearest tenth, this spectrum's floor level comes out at 8.9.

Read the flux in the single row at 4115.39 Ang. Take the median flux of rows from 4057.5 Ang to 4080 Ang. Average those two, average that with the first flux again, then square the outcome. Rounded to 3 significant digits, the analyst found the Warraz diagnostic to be 111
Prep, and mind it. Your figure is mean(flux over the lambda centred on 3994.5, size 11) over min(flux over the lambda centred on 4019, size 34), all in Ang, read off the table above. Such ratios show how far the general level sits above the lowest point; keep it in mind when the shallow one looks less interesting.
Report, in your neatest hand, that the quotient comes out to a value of 1.23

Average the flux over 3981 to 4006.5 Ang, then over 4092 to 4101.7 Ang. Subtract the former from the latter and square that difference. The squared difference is 0.04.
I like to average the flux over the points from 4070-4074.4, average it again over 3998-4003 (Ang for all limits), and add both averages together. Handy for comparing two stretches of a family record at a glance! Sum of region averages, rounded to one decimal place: 20.7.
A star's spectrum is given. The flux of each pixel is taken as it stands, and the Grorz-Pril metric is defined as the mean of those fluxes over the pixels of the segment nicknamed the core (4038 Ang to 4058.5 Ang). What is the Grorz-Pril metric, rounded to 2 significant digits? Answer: 9.7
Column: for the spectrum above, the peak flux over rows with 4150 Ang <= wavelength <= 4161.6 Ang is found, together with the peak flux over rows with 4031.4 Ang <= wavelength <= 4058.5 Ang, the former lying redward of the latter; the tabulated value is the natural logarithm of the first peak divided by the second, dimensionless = -0.45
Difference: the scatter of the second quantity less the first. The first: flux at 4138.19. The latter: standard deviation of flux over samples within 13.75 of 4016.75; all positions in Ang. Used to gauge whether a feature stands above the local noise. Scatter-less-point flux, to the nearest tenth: -10.3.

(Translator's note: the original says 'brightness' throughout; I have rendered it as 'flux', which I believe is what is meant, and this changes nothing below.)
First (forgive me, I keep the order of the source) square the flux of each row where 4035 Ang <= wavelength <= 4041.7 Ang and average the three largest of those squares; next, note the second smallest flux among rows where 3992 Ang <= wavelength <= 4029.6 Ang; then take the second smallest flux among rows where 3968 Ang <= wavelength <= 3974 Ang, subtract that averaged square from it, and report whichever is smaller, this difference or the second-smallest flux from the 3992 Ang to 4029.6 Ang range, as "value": -158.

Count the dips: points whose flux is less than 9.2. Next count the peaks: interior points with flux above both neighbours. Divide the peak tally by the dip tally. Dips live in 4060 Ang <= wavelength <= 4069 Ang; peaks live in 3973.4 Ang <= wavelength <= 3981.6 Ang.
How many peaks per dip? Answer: 2.0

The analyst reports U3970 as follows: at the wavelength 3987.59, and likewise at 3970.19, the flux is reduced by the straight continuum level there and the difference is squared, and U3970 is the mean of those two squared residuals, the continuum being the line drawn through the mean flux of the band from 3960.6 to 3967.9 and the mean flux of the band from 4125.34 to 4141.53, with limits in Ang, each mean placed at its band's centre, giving 0.99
